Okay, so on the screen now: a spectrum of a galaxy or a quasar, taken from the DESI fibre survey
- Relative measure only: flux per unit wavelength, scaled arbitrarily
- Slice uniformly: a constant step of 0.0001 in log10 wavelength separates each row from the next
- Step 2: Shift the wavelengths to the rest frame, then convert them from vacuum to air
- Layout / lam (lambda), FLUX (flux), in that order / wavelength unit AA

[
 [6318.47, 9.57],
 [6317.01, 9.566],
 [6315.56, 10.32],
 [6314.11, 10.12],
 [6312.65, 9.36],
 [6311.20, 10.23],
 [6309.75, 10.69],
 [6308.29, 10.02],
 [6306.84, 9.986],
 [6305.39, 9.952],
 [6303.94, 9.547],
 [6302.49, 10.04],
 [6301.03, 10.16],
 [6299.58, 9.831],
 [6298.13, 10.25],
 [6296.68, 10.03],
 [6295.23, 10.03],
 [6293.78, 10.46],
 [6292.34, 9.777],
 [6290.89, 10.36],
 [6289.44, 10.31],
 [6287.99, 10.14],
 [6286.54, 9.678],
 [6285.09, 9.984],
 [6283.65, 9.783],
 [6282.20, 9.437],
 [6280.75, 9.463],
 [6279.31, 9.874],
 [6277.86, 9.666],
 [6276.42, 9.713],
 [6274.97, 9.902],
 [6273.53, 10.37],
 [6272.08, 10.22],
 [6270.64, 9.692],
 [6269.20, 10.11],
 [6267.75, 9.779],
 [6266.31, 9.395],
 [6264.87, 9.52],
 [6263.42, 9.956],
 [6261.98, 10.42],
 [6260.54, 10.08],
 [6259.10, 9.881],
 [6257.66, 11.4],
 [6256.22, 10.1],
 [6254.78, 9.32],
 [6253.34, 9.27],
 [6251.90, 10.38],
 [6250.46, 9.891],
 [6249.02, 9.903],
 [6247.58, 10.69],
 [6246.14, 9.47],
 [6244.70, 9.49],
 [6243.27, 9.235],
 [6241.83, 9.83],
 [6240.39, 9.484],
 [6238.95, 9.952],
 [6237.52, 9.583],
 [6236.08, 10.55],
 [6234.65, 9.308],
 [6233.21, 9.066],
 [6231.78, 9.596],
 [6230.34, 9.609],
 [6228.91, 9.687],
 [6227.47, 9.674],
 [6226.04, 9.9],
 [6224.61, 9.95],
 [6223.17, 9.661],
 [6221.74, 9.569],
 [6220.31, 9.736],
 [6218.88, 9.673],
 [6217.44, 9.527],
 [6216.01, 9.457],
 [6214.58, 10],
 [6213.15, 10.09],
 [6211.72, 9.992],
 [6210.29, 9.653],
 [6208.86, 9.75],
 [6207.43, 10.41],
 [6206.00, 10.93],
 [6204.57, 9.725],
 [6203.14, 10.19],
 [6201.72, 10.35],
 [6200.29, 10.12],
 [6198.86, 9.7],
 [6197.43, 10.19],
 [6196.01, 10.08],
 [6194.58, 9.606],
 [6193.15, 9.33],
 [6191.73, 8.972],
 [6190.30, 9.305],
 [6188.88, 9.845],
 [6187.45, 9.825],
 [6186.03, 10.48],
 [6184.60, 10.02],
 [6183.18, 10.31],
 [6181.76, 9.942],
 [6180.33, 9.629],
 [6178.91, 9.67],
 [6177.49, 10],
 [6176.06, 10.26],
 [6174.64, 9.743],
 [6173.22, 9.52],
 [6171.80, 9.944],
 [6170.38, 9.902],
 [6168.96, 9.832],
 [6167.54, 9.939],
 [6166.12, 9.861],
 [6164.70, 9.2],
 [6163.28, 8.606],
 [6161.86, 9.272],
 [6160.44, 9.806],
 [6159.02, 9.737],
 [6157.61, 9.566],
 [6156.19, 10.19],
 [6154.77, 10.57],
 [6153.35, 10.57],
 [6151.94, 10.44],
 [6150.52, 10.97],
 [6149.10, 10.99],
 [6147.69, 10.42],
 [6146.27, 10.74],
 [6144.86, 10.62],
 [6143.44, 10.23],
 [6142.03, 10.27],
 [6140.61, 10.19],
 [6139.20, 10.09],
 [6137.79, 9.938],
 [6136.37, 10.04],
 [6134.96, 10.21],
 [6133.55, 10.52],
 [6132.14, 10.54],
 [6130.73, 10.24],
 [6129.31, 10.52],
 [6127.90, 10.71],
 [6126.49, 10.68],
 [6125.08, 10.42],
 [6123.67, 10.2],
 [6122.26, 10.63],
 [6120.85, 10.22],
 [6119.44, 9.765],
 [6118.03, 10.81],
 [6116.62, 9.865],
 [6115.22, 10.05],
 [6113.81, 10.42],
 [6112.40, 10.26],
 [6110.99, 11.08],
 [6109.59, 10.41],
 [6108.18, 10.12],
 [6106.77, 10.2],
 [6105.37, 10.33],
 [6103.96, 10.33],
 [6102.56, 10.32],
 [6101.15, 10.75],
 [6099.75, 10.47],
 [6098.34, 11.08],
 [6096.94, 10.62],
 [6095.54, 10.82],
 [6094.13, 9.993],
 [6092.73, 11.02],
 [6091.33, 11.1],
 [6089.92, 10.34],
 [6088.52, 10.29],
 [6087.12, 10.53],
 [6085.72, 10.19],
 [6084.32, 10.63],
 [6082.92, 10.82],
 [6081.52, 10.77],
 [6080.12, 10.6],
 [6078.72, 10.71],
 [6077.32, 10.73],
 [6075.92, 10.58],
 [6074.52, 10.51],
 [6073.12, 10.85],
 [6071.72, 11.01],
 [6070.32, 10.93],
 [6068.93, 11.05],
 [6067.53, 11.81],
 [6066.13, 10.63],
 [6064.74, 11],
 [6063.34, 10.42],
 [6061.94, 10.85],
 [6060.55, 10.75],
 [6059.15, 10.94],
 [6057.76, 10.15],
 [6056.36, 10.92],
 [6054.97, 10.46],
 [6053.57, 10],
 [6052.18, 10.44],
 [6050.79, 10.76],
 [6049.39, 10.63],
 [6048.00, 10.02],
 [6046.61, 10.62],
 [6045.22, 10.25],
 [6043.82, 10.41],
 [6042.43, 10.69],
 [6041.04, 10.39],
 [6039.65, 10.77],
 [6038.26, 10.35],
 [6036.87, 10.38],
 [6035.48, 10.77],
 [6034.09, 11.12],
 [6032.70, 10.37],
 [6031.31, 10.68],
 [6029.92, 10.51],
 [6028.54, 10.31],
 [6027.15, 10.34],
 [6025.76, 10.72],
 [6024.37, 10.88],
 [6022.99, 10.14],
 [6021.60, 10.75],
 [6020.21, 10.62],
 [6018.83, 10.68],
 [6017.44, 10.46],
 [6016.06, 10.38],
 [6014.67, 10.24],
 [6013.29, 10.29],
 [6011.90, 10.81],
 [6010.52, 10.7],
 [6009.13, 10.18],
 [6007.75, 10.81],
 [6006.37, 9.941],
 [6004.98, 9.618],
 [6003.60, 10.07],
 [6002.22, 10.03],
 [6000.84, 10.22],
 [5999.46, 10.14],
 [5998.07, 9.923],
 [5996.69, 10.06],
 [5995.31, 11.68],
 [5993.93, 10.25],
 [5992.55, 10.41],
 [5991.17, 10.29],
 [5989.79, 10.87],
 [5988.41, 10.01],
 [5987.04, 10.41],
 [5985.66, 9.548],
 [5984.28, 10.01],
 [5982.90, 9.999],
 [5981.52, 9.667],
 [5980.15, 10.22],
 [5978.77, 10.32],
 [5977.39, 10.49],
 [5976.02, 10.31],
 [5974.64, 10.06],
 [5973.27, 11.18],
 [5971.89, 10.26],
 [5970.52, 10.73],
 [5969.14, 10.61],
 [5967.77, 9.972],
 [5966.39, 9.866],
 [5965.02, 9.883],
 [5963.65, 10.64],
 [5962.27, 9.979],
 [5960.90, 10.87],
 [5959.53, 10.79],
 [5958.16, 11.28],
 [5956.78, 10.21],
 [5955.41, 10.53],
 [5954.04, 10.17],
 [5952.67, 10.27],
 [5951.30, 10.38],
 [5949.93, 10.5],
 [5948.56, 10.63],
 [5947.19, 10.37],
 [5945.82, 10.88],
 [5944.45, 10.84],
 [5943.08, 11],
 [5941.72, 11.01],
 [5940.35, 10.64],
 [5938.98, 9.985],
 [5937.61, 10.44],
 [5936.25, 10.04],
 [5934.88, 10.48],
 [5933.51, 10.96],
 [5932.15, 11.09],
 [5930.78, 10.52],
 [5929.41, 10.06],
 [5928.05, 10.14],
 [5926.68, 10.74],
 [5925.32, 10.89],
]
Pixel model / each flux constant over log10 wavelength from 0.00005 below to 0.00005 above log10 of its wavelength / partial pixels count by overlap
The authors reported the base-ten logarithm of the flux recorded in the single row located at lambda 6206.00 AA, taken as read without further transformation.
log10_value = 1.04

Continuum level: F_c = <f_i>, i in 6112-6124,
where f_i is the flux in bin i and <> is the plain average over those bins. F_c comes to 10.2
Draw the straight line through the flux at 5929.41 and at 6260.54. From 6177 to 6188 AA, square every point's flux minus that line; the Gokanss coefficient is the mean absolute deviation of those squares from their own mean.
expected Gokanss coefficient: 0.07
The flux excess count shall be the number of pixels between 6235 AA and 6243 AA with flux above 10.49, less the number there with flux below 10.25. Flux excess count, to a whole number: -3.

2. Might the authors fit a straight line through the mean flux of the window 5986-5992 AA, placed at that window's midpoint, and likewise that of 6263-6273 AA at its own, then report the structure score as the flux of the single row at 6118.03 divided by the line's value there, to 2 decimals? 1.07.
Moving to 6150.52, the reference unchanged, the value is 1.09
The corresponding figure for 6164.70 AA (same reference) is 0.92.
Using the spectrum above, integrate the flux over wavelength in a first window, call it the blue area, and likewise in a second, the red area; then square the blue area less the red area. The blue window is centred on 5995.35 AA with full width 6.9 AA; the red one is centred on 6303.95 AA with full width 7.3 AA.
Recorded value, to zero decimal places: 0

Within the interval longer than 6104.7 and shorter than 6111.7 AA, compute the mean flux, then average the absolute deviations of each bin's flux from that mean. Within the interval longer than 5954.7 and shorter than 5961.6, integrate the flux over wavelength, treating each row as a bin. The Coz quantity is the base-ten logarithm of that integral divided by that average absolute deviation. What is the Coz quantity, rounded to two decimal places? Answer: 2.45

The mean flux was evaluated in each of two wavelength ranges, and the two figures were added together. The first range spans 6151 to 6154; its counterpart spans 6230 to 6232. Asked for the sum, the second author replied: 20.1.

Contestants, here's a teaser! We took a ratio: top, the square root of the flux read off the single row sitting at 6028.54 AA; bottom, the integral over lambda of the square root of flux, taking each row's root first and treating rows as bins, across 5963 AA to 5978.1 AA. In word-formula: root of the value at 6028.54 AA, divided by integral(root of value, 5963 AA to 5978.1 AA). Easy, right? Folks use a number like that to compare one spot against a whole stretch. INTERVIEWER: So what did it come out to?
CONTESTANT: 0.0660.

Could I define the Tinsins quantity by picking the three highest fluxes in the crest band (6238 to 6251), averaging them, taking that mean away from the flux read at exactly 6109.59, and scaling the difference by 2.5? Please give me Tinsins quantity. 0.6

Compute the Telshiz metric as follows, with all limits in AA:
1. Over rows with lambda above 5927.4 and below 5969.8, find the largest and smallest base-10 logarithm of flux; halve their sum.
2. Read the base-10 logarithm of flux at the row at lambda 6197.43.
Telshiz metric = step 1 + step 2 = 2.03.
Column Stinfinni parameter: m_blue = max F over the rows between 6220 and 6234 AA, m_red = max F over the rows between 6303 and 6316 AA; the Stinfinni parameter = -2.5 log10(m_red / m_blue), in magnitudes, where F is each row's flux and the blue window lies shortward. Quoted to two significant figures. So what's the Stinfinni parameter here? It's -0.078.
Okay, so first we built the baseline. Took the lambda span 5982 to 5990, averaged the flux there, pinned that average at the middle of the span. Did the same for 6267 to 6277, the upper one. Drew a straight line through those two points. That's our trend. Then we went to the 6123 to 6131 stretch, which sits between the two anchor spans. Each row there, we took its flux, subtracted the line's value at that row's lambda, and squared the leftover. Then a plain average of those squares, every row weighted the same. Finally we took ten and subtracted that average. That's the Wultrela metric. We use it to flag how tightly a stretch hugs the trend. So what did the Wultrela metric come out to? 9.8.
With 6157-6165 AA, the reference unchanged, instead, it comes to 9.4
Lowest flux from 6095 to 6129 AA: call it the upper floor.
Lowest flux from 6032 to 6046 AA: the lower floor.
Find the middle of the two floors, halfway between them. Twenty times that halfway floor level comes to 200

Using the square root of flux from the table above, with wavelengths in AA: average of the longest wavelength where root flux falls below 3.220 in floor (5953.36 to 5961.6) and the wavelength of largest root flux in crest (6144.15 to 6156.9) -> 6052.9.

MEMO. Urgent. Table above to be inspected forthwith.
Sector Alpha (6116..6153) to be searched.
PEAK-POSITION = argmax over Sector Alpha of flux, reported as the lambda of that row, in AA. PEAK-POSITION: 6149.10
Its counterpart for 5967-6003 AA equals 5995.31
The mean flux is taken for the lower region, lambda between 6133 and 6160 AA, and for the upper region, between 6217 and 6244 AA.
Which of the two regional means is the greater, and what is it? 10.33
